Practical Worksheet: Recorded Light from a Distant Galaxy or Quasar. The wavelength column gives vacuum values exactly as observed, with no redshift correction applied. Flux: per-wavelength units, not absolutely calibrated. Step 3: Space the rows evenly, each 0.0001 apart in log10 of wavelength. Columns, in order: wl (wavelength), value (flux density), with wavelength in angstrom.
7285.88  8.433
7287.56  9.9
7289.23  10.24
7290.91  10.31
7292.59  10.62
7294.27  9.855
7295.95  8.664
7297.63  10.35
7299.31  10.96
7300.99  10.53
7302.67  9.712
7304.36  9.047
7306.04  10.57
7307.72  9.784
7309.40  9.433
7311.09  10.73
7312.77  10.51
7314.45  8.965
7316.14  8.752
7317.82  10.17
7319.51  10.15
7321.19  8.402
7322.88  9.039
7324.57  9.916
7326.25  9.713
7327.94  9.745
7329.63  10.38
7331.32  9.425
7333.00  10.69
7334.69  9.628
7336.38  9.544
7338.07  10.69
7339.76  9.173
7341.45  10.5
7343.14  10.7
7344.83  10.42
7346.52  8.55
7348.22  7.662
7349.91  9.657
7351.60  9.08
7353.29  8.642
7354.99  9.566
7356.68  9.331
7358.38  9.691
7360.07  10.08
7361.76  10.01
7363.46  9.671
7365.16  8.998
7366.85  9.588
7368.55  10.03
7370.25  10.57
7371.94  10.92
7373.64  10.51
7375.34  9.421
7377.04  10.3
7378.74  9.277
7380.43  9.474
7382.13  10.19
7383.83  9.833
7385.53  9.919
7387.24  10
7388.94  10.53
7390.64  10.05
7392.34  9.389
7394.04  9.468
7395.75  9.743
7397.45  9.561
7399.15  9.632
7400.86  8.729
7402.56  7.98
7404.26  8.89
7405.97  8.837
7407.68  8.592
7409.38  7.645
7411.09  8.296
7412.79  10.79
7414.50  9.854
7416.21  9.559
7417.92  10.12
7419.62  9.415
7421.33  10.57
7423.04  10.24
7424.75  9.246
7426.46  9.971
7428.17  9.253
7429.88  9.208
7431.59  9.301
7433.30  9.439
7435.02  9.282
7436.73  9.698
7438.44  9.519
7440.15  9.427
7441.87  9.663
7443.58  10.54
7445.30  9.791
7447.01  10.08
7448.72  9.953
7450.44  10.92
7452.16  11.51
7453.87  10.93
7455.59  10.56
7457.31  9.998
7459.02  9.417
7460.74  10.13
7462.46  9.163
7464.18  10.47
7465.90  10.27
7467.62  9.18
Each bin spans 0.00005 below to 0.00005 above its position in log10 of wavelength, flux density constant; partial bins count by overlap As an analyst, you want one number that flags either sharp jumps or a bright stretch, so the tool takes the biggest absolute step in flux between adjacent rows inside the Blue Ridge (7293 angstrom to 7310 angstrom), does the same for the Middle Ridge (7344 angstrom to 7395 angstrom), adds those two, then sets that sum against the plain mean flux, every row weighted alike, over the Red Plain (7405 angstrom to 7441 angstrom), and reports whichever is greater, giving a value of 9.44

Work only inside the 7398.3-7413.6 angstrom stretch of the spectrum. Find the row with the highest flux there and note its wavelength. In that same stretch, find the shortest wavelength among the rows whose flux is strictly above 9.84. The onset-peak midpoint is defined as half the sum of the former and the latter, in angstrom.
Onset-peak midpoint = 7412.8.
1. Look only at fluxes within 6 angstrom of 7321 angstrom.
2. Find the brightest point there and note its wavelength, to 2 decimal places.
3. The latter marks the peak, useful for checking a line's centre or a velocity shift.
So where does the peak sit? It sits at 7317.82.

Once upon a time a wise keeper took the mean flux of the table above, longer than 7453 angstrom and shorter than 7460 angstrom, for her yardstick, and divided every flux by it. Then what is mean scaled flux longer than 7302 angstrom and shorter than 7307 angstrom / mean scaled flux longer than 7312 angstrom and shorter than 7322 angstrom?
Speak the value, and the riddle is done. 1.03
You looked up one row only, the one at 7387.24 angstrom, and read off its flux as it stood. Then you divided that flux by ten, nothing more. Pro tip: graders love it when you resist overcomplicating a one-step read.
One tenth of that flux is 1.00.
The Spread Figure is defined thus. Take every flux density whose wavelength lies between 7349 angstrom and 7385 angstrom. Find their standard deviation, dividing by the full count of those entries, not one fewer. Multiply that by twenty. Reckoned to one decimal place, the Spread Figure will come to 10.9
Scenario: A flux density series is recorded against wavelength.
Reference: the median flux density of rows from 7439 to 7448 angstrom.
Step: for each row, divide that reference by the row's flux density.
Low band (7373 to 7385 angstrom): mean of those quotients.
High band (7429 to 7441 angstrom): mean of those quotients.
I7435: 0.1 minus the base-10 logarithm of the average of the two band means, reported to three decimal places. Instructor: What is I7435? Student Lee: 0.092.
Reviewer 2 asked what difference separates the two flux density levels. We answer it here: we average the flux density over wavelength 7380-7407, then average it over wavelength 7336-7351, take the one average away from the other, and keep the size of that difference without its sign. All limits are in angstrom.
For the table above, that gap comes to 0.14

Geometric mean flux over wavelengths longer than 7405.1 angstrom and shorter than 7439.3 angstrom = 9.4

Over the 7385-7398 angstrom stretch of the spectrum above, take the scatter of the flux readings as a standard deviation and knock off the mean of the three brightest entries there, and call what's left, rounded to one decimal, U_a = -9.8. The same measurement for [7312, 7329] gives -9.6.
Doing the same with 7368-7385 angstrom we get -10.1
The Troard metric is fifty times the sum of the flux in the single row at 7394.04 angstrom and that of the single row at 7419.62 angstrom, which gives 944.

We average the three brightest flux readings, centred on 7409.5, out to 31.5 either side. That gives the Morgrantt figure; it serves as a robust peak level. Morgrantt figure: 10.6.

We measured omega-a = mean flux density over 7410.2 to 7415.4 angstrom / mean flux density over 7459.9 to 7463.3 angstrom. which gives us 1.00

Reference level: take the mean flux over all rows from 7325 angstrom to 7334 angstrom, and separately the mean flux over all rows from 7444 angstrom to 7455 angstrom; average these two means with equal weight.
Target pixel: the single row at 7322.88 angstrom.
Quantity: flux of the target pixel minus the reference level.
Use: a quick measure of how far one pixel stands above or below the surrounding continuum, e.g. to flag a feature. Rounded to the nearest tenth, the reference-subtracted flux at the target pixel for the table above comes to -1.2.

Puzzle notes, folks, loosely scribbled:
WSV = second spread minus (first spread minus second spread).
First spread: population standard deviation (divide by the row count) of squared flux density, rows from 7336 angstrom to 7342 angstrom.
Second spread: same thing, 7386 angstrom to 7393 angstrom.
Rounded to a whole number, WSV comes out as 3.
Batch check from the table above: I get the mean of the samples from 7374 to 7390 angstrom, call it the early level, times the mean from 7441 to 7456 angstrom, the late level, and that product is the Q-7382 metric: 103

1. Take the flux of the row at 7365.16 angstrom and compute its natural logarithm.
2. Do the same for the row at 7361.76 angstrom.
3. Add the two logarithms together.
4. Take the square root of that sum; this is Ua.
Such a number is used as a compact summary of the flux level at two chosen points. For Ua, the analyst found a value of 2.12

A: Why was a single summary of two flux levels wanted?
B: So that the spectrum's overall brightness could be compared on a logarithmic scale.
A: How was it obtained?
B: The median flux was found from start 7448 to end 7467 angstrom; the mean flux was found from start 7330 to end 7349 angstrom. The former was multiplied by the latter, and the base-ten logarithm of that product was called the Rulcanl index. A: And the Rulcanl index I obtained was 2.00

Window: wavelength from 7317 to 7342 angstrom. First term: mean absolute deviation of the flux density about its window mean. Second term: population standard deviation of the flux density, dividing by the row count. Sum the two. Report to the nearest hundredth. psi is 1.13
